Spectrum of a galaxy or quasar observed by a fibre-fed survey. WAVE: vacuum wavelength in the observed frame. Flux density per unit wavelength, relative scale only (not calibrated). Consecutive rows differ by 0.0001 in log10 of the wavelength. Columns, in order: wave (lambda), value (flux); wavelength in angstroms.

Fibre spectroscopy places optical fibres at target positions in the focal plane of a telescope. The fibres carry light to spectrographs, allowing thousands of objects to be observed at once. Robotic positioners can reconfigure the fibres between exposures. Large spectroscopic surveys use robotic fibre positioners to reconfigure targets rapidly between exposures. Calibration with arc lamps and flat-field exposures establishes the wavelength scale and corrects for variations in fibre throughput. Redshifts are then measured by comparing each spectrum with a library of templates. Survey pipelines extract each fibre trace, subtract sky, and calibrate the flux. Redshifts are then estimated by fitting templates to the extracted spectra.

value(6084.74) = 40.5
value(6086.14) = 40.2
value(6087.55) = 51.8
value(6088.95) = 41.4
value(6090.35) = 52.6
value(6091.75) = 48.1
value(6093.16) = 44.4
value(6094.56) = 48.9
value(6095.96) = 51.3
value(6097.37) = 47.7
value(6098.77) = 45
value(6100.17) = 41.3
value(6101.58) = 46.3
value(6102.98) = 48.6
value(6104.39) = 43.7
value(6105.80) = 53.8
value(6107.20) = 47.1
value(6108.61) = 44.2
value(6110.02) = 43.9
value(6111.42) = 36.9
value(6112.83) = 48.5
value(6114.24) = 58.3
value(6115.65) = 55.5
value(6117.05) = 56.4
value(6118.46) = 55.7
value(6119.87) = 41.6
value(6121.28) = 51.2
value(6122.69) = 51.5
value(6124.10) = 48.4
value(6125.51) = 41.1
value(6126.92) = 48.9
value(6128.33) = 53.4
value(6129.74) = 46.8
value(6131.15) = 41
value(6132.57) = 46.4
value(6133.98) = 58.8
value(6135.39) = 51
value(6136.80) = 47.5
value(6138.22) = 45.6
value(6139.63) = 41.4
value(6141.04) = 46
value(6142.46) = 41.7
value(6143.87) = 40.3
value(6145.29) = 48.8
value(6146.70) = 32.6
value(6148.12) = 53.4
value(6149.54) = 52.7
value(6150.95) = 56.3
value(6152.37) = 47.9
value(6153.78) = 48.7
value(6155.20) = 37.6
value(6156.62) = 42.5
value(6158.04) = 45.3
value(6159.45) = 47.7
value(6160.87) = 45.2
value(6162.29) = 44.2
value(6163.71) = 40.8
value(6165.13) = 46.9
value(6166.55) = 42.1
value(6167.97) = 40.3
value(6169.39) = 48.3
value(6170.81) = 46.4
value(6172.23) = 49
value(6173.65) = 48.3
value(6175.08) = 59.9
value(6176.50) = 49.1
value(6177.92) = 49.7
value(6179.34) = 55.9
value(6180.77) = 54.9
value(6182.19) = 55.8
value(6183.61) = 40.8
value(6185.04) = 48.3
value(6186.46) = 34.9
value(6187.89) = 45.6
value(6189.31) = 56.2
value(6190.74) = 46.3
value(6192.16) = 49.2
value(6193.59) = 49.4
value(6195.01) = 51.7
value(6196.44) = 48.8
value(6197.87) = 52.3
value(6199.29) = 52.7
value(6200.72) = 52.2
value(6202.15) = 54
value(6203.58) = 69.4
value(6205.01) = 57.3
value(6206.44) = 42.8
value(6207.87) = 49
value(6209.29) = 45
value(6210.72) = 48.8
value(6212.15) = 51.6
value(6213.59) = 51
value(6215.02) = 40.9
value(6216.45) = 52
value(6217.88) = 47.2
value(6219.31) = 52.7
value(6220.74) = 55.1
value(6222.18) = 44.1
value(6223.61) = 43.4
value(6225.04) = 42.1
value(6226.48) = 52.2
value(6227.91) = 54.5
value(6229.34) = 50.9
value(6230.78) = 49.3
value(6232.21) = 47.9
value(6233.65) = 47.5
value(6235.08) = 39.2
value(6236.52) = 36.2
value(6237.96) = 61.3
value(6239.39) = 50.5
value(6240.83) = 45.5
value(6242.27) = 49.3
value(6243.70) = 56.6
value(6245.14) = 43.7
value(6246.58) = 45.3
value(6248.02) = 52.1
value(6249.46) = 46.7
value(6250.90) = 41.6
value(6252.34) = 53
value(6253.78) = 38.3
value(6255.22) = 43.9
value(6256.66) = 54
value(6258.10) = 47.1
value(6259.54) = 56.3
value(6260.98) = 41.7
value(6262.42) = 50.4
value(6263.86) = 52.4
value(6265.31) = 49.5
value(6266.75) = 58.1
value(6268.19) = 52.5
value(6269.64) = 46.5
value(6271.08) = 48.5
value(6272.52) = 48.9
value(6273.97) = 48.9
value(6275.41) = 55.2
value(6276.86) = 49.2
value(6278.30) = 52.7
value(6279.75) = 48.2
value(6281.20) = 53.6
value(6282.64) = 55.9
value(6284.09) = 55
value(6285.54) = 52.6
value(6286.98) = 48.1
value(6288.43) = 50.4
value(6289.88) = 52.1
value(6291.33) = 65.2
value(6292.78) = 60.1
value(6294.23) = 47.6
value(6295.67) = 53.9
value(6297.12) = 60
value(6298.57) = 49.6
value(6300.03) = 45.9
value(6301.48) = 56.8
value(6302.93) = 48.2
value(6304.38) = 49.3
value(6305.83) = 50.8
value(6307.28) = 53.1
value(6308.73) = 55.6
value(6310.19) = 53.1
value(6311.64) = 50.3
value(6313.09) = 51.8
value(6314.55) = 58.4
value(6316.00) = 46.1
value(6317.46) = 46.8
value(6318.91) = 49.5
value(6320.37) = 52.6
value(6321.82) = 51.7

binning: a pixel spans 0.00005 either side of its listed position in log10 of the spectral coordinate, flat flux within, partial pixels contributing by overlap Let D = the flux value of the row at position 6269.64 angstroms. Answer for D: 46.5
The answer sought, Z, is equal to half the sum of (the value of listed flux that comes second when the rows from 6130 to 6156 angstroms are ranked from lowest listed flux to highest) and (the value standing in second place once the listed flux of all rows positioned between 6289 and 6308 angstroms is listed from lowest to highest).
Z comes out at 42.6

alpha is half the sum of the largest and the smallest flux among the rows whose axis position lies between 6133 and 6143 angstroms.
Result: 50.1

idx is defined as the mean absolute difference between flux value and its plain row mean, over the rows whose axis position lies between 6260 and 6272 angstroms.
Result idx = 3.4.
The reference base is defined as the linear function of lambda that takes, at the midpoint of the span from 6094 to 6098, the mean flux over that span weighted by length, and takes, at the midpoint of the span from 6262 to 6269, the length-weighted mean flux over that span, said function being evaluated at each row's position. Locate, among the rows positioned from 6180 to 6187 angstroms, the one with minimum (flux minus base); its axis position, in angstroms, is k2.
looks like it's 6186.46 angstroms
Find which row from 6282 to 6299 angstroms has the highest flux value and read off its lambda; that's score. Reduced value 6291.33 angstroms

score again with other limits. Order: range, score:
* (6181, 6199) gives 6189.31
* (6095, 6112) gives 6105.80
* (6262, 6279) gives 6266.75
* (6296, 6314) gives 6297.12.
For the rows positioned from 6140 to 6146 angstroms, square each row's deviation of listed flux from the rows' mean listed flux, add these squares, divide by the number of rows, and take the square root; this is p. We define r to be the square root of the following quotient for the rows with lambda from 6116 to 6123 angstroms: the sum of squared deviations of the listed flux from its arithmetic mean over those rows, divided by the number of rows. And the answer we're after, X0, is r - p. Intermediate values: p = 3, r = 5.3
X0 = 1.9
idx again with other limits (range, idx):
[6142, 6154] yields 5.8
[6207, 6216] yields 3.2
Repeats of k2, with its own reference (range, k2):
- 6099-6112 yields 6111.42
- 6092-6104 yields 6100.17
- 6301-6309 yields 6302.93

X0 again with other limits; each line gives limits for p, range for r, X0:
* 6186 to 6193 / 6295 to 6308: -2.7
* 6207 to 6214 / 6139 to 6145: -0.1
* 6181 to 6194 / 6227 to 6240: 0.7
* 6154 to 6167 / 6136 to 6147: 1.9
